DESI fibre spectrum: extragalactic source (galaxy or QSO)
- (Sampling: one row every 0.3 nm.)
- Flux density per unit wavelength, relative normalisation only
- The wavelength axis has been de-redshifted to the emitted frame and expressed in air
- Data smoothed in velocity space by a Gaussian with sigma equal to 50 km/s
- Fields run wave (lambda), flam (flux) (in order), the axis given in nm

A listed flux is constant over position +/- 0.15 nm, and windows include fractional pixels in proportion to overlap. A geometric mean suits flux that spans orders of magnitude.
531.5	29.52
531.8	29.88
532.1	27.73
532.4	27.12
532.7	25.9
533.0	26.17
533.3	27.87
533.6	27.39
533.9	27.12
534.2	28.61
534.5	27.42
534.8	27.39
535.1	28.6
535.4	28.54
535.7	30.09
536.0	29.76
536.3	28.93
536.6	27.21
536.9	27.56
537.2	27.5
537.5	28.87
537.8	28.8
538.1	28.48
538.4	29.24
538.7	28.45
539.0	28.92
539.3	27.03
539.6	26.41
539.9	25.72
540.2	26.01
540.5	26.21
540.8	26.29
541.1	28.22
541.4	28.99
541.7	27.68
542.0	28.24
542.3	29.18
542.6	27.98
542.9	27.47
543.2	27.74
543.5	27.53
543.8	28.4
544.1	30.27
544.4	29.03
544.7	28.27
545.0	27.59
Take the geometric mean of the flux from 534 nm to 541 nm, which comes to 27.9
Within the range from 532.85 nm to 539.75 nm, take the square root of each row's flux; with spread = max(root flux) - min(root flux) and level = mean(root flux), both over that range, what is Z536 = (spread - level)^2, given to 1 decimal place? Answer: 24.3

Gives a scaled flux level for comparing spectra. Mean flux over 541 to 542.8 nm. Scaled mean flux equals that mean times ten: 284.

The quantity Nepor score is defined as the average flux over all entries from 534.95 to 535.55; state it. 28.57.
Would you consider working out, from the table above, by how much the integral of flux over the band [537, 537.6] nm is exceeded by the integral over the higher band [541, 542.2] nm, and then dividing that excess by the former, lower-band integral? 1.0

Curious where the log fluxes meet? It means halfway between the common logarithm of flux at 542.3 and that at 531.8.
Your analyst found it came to 1.47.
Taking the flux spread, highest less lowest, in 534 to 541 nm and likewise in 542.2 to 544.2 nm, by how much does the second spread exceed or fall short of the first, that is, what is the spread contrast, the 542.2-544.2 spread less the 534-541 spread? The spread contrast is -2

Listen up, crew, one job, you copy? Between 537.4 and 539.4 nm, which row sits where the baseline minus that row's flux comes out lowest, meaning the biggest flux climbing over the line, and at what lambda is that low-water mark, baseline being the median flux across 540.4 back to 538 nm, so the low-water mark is 538.4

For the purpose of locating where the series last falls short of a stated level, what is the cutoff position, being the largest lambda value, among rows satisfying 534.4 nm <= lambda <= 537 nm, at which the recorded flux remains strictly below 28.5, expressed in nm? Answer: 536.9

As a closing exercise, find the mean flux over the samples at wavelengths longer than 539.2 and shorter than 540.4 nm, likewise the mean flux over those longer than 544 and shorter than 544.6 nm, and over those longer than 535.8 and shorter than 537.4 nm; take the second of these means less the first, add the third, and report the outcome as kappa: 31.5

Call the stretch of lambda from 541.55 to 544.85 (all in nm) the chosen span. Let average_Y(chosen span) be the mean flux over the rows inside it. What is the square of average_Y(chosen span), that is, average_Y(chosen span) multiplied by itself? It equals 803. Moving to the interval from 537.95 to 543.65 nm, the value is 766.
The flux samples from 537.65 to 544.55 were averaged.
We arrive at 27.93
